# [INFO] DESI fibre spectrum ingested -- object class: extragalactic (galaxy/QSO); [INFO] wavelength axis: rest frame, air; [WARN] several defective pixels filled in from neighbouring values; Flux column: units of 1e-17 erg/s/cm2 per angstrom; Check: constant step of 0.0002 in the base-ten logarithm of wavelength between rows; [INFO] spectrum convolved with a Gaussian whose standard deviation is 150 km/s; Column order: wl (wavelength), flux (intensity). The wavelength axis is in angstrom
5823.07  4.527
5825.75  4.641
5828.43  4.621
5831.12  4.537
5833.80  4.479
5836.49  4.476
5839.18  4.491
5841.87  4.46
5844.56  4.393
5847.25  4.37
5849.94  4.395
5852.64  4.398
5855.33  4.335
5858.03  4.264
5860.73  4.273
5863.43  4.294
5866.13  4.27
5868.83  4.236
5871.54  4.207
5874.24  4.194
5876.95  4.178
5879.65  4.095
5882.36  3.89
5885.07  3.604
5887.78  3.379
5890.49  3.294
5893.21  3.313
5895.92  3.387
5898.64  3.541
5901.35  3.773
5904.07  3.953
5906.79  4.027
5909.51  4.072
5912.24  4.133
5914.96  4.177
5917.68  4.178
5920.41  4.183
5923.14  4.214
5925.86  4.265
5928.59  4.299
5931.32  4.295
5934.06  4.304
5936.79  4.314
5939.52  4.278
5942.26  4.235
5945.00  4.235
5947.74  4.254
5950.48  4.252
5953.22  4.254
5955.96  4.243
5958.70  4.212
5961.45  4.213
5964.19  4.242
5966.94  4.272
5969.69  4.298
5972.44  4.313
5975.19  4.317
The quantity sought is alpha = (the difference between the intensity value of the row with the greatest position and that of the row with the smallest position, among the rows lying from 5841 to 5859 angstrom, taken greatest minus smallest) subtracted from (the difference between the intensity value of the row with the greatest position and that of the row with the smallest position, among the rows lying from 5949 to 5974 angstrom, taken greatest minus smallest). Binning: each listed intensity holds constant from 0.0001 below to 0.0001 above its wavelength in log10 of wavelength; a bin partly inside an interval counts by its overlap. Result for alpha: 0.3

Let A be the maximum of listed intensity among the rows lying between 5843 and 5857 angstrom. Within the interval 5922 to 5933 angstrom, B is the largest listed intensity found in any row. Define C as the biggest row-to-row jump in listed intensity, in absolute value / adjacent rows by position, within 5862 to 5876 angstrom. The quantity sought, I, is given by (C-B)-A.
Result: -8.66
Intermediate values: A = 4.398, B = 4.299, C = 0.03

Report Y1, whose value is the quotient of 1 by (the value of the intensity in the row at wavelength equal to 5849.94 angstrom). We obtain 0.228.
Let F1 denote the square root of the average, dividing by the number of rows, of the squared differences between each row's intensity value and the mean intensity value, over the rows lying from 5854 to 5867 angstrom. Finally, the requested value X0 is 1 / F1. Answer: 39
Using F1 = 0.026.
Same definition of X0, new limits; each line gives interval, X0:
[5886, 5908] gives 4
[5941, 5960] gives 71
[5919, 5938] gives 21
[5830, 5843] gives 38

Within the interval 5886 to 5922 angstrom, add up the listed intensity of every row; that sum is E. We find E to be 49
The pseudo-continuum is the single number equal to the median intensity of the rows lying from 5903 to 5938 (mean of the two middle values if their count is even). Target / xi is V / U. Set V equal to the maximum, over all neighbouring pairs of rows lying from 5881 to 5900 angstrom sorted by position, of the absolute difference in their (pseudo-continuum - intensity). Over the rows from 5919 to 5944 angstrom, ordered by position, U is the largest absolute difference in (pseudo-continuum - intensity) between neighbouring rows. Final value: 5.6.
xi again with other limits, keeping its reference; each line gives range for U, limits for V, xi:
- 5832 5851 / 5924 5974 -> 0.6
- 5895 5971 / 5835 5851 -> 0.3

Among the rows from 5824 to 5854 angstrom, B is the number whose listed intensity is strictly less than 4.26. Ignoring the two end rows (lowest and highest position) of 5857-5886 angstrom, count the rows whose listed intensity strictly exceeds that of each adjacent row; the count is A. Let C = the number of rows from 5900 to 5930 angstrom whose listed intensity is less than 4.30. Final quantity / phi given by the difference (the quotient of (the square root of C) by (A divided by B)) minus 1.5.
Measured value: -1.5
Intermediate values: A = 1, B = 0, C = 11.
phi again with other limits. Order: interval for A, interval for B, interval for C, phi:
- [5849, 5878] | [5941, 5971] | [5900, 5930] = 13.4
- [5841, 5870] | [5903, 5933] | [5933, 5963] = 10.5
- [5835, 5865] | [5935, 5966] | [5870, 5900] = 13.4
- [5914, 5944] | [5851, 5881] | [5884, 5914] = 6.8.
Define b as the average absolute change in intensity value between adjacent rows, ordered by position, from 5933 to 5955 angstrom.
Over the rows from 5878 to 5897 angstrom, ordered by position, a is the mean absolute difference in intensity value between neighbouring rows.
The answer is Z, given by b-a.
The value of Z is -0.13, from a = 0.149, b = 0.016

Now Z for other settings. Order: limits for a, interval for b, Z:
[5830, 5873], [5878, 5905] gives 0.13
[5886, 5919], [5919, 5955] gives -0.07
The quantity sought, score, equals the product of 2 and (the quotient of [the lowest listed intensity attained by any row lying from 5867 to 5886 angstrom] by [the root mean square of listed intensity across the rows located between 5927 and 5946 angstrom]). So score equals 1.7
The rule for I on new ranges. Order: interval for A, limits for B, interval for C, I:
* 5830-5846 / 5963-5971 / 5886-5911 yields -8.60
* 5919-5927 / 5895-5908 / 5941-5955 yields -8.27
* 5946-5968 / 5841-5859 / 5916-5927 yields -8.68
